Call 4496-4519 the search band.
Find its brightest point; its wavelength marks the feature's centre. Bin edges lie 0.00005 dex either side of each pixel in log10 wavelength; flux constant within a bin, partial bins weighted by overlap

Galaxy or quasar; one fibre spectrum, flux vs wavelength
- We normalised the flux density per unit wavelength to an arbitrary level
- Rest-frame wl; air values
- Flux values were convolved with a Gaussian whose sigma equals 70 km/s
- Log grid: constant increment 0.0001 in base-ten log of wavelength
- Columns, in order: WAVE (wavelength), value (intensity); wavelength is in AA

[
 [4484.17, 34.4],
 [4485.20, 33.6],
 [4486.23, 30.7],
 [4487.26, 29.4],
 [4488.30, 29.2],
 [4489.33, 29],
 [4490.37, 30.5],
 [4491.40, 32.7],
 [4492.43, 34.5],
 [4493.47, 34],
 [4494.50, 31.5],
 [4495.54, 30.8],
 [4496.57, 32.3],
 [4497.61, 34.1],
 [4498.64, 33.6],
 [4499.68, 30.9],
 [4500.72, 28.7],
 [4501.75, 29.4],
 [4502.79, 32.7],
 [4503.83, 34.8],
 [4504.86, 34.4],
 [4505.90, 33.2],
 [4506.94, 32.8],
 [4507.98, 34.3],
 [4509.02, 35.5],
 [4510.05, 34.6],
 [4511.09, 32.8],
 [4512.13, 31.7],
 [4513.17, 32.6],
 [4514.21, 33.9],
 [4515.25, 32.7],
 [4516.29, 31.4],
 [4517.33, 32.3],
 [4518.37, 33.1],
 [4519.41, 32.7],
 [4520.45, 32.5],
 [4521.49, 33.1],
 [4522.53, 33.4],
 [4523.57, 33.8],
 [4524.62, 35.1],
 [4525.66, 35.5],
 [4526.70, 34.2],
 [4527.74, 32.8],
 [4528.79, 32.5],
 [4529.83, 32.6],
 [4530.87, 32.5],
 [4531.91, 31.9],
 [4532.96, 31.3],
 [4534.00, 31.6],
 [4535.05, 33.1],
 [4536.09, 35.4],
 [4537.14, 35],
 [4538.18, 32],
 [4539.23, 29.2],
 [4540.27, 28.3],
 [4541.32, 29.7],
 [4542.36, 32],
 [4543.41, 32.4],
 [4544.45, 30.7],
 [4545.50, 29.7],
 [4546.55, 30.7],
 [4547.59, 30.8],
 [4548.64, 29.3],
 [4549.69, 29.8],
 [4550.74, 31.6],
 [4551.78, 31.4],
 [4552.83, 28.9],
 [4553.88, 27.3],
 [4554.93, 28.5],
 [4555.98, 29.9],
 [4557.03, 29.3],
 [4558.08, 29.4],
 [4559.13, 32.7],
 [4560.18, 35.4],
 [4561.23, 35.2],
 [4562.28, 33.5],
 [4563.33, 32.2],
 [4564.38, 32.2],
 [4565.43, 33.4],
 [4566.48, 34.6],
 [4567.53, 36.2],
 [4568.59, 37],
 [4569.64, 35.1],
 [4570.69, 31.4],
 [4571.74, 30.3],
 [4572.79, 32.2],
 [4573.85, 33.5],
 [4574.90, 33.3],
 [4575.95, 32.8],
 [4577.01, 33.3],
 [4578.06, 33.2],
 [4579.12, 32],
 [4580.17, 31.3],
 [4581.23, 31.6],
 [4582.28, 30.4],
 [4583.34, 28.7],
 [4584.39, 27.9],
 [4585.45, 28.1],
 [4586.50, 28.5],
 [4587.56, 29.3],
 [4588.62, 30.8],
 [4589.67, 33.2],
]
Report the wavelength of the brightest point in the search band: 4509.02 AA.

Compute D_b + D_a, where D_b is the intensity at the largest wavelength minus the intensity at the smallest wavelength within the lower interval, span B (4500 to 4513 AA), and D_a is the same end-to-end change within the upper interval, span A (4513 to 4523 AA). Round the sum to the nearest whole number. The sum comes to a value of 4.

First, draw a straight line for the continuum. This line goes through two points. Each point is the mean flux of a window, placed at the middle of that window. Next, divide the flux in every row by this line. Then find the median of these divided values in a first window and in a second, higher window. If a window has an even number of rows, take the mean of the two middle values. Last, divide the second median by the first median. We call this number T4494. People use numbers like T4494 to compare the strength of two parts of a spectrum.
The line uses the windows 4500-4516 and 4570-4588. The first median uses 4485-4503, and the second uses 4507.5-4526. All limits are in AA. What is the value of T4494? 1.08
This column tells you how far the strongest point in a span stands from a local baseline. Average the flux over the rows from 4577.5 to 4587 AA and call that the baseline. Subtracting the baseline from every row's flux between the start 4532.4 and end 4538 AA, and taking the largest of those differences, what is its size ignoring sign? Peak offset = 5.2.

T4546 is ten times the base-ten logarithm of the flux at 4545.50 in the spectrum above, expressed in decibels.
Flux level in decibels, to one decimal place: 14.7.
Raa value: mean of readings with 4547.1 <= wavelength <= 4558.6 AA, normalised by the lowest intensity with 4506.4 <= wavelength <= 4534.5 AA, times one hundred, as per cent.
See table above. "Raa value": 95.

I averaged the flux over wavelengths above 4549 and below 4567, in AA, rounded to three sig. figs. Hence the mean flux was 31.5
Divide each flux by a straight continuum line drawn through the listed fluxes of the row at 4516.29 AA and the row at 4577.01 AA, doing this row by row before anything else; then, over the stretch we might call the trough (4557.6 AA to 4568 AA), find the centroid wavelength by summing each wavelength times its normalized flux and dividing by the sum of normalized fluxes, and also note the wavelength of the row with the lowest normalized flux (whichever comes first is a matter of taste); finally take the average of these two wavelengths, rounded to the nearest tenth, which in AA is 4560.5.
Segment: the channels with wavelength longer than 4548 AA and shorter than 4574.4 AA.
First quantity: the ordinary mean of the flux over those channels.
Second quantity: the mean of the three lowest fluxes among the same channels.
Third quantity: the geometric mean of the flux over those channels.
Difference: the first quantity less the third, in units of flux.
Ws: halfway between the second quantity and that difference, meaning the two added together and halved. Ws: 14.2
